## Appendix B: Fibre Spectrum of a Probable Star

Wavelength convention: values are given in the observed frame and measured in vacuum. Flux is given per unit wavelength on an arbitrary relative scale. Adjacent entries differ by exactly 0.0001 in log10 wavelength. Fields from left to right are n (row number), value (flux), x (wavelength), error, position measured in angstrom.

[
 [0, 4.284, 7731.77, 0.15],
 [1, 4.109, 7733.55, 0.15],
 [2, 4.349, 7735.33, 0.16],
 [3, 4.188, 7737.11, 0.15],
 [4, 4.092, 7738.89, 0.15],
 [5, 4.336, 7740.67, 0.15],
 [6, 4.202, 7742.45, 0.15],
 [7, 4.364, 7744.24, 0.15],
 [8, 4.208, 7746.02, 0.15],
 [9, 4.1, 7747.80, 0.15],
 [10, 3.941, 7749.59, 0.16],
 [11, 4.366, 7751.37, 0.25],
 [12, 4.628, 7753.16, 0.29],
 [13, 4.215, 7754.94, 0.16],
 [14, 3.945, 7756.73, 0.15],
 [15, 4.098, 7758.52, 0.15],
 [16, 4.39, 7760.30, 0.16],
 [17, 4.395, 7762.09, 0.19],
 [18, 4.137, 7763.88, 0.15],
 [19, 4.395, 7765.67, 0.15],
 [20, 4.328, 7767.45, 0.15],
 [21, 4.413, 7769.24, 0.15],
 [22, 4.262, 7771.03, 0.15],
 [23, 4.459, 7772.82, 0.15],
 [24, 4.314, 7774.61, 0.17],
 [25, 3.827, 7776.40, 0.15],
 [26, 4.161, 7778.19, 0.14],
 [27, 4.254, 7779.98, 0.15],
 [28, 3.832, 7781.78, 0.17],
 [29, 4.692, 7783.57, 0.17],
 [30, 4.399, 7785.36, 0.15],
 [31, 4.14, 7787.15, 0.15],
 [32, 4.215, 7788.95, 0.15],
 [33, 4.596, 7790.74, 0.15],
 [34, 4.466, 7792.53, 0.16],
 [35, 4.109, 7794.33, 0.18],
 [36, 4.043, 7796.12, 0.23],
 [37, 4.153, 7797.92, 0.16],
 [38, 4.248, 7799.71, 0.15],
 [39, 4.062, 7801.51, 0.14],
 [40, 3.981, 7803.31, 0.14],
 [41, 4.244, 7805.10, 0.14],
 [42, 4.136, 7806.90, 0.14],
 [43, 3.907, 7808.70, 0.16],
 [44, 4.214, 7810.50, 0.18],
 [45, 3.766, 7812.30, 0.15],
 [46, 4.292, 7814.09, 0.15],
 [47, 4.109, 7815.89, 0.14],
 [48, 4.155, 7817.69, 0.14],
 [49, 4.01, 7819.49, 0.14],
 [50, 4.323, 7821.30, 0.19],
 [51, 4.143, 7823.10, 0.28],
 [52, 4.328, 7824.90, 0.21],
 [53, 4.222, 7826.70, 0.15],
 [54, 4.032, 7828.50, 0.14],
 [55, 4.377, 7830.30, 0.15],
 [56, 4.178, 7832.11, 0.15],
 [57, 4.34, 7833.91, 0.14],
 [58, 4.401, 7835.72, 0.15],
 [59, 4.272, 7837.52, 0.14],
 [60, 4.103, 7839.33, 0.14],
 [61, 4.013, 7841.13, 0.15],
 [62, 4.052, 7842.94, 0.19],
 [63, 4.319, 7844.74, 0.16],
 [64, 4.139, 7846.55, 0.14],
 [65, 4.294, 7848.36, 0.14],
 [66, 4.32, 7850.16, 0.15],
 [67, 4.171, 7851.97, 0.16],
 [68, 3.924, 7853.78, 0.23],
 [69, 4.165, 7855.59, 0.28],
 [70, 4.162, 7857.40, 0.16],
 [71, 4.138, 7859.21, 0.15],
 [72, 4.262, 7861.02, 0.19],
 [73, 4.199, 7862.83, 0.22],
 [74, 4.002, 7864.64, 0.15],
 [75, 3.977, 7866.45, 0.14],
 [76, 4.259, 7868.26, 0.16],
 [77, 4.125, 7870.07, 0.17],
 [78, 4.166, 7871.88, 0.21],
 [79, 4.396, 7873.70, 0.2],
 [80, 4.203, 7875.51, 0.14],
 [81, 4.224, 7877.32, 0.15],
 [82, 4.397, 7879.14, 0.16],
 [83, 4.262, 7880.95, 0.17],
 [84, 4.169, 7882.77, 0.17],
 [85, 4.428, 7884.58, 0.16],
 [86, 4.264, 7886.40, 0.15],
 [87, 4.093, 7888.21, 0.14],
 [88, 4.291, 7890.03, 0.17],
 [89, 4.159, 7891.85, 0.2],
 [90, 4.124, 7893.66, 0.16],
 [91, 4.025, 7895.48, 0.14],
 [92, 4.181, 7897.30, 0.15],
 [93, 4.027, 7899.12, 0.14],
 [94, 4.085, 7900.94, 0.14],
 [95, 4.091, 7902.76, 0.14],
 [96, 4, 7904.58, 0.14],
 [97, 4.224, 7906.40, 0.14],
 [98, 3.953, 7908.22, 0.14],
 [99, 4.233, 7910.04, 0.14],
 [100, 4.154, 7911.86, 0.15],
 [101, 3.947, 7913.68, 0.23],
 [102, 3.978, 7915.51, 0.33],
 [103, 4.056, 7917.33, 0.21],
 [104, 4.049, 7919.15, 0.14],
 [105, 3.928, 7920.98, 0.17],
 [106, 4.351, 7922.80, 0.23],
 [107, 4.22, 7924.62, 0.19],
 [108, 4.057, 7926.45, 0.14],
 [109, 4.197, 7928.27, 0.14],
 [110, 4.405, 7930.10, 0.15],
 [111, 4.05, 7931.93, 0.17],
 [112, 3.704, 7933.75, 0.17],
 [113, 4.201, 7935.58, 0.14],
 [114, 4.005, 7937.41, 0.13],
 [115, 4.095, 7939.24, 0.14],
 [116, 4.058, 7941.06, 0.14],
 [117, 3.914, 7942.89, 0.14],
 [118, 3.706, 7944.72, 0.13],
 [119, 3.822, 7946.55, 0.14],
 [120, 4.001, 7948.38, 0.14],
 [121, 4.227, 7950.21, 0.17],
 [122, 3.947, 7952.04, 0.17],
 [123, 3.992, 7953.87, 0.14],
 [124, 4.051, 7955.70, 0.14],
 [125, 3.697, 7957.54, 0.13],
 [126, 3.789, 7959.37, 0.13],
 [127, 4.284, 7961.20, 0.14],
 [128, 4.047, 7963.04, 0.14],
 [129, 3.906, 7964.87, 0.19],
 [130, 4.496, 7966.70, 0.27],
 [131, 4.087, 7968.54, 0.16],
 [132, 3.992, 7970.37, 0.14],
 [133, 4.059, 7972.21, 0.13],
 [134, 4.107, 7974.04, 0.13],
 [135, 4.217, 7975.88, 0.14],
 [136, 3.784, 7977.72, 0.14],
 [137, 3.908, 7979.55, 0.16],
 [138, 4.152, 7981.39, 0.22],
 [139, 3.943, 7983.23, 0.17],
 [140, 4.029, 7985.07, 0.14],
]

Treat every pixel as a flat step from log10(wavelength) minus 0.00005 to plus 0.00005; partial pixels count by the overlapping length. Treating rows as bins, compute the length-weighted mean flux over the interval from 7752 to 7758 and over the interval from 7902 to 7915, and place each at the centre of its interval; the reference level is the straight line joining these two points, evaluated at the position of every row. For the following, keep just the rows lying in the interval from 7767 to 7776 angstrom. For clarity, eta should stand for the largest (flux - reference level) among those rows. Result 0.23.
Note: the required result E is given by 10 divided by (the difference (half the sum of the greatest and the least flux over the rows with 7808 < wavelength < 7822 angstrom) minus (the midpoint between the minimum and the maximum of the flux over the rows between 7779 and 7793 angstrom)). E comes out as -46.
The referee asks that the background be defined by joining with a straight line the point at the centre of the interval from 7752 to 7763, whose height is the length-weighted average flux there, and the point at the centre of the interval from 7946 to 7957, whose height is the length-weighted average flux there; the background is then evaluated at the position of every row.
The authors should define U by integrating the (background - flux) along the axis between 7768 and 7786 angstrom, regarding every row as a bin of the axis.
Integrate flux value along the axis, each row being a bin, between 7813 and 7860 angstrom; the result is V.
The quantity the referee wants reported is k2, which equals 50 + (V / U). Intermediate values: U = -0.2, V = 197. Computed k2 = -994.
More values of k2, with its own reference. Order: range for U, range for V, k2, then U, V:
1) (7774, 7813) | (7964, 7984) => 88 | 2.1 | 81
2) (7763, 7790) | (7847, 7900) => -1239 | -0.2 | 222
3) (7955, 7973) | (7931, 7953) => -34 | -1.0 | 88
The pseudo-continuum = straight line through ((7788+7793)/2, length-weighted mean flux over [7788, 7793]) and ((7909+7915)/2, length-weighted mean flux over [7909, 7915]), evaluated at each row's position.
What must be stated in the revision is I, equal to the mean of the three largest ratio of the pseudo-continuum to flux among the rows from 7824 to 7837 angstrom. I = 1.04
